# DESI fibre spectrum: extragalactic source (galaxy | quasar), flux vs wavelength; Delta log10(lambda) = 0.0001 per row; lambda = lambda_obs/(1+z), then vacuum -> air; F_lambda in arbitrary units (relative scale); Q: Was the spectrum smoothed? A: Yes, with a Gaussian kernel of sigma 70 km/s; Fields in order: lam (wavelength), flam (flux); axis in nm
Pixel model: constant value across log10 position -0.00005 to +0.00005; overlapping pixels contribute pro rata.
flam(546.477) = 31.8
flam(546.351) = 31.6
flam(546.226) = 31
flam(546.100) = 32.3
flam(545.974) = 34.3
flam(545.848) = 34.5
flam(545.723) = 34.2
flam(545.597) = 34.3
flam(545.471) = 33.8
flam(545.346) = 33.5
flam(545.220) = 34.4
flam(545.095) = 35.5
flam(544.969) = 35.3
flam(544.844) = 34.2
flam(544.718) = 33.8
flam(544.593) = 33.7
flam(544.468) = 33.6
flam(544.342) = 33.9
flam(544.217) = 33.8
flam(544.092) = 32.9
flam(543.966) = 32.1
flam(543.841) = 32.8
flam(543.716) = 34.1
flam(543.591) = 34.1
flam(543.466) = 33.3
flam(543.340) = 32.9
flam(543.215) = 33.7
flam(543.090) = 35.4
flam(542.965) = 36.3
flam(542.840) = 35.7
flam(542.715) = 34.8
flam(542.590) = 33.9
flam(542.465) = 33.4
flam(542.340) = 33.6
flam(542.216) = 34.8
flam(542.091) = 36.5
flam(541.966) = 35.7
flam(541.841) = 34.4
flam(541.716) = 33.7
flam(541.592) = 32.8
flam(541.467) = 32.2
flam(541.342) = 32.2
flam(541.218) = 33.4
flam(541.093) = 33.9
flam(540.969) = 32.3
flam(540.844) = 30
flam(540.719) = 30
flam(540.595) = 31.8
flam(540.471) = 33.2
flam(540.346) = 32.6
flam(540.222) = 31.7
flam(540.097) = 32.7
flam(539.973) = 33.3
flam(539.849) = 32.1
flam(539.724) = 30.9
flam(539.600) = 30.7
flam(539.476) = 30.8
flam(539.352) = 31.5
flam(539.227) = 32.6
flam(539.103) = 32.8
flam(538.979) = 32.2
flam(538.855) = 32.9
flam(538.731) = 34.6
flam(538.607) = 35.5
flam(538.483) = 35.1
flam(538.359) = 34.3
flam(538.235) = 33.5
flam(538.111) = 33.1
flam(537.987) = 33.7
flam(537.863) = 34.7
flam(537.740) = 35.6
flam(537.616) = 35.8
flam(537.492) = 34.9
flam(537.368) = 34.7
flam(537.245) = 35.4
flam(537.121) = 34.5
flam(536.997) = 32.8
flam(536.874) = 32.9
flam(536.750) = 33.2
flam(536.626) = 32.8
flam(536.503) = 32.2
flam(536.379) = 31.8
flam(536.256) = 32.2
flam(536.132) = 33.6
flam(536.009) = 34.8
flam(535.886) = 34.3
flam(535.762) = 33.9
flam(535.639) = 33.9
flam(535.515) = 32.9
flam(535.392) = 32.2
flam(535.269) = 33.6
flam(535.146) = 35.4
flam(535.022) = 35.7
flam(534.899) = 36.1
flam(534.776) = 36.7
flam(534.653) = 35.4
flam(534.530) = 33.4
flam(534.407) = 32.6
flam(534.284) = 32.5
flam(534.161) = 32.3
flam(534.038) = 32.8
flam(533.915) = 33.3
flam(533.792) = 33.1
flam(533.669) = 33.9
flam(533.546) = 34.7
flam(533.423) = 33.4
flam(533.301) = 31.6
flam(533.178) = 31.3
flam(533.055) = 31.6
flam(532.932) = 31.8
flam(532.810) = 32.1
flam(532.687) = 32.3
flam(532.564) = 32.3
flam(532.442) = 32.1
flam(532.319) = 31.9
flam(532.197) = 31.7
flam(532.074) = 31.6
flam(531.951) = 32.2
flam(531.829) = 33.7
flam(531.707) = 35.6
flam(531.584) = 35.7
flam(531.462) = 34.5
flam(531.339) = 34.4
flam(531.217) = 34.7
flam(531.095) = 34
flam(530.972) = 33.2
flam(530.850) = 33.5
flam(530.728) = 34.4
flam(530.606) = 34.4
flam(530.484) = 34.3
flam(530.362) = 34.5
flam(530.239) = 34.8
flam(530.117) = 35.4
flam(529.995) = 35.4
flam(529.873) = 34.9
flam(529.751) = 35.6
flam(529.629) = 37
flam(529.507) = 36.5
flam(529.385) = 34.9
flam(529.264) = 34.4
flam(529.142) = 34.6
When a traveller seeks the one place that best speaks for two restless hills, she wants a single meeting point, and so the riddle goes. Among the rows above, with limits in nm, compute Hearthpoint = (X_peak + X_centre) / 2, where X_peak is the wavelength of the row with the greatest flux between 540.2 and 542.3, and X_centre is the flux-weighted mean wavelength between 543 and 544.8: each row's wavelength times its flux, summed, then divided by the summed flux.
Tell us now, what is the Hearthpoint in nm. 543.00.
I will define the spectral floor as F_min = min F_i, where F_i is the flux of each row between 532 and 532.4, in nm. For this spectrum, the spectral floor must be 31.6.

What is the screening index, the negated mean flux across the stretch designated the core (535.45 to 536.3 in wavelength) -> -33.7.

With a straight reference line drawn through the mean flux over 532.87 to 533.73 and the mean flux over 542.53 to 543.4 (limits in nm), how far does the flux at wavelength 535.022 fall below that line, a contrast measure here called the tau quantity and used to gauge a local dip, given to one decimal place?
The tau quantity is -2.7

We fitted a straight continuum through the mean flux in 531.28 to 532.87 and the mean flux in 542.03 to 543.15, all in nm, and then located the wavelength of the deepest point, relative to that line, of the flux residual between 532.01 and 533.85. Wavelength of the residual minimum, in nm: 533.178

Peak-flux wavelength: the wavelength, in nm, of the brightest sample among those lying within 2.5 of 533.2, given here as 534.776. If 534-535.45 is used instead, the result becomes 534.776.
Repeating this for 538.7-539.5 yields 538.731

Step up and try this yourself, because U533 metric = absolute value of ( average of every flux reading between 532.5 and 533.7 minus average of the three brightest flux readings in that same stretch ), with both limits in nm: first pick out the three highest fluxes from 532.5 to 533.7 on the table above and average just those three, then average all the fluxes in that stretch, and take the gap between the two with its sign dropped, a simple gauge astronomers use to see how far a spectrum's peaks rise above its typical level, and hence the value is 1.5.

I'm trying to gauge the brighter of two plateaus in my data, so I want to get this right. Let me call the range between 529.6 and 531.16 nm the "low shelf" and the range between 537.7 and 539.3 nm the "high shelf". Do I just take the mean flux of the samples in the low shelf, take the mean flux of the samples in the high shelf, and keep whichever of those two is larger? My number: 34.7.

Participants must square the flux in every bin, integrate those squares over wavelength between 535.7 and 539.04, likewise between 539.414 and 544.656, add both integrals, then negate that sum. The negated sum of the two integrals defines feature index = -9643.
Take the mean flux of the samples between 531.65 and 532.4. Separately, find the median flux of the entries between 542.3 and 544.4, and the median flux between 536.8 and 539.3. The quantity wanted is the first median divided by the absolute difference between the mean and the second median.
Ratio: 21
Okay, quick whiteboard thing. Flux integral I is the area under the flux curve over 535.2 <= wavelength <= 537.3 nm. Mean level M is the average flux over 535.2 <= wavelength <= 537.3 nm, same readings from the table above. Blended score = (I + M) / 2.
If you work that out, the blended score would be 51.7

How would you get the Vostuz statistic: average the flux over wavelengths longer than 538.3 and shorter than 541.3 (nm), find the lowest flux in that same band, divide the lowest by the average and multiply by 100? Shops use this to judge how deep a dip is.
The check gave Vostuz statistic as 92.2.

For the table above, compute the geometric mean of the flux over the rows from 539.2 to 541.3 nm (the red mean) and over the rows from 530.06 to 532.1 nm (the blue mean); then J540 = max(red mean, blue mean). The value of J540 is 34.2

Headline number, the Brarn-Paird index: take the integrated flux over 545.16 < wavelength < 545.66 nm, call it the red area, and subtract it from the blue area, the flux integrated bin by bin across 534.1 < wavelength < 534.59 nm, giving -1.0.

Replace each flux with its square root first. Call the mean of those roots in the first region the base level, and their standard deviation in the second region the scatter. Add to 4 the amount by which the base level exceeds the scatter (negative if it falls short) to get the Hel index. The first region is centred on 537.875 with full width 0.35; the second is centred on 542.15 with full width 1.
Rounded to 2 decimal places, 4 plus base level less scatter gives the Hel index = 9.80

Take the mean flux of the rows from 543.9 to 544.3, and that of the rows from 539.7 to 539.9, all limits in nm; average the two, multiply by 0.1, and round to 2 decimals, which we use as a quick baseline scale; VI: 3.22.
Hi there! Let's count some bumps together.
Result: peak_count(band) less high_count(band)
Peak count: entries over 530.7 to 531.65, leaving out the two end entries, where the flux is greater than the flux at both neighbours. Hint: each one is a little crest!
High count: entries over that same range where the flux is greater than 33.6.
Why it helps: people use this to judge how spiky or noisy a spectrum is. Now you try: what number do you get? -5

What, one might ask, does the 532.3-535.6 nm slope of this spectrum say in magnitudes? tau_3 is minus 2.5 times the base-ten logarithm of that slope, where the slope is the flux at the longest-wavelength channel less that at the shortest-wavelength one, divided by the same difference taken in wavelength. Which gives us 1.3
